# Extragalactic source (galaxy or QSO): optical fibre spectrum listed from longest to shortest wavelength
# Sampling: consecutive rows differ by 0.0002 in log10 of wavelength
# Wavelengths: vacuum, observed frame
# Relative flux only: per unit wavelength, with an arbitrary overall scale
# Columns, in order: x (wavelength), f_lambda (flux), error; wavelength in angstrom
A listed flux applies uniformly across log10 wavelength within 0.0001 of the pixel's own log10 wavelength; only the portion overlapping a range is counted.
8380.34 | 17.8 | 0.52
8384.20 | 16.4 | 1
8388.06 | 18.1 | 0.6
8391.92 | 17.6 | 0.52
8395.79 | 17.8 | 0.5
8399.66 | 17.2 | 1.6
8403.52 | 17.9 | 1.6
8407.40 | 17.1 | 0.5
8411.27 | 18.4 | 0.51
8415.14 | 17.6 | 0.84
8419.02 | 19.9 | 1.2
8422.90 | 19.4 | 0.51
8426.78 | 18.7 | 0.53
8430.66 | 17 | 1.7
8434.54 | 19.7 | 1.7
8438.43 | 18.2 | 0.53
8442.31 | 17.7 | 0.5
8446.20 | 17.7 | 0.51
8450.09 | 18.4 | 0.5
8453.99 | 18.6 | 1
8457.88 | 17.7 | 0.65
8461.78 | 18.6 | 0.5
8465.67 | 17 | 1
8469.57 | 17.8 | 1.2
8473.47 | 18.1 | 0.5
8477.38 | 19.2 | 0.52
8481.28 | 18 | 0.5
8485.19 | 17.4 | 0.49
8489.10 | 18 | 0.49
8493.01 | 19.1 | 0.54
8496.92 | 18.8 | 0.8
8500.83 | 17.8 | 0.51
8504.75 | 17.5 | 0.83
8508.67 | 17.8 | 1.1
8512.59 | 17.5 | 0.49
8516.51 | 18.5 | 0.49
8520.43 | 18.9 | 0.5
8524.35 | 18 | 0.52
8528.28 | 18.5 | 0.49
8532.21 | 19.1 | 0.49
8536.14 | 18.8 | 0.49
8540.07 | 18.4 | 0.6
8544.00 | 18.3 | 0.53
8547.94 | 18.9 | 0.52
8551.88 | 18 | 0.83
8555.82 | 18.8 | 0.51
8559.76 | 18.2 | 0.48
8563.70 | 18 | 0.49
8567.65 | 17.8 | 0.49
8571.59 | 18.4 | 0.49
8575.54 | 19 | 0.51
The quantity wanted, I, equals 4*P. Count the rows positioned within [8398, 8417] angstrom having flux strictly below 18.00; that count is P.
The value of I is 16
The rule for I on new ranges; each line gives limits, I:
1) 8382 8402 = 16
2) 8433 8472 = 20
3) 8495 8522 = 16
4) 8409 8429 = 4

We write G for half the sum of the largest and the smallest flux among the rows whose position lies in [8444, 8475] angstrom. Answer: 17.8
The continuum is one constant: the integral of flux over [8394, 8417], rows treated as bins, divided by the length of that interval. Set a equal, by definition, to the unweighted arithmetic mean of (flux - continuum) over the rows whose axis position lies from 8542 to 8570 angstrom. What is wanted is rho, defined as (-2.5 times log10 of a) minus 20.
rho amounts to -19.5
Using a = 0.62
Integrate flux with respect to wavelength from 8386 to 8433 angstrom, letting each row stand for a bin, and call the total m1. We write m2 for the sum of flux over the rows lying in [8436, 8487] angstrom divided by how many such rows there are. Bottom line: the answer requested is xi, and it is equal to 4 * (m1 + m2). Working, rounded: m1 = 849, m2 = 18.0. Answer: 3469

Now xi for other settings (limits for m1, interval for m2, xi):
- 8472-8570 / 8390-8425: 7245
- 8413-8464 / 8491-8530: 3825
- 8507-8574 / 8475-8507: 4992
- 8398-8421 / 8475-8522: 1732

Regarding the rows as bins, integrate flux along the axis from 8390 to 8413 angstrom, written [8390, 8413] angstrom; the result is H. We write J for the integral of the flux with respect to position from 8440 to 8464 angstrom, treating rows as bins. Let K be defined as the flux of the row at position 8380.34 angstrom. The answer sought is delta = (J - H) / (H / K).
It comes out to 1.3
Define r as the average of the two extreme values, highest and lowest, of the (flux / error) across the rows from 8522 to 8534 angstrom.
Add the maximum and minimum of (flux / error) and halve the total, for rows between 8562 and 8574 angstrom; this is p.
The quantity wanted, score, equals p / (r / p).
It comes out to 37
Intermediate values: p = 37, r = 37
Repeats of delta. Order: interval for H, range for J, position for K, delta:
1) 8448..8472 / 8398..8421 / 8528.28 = -0.8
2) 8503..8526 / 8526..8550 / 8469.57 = 1.4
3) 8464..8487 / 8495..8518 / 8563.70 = 0.0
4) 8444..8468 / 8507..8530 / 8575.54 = -0.6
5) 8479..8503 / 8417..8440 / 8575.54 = -0.2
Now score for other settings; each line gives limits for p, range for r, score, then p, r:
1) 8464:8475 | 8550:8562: 22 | 26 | 30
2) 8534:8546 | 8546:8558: 41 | 35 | 29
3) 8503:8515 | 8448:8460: 24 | 26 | 28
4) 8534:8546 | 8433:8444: 51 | 35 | 23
